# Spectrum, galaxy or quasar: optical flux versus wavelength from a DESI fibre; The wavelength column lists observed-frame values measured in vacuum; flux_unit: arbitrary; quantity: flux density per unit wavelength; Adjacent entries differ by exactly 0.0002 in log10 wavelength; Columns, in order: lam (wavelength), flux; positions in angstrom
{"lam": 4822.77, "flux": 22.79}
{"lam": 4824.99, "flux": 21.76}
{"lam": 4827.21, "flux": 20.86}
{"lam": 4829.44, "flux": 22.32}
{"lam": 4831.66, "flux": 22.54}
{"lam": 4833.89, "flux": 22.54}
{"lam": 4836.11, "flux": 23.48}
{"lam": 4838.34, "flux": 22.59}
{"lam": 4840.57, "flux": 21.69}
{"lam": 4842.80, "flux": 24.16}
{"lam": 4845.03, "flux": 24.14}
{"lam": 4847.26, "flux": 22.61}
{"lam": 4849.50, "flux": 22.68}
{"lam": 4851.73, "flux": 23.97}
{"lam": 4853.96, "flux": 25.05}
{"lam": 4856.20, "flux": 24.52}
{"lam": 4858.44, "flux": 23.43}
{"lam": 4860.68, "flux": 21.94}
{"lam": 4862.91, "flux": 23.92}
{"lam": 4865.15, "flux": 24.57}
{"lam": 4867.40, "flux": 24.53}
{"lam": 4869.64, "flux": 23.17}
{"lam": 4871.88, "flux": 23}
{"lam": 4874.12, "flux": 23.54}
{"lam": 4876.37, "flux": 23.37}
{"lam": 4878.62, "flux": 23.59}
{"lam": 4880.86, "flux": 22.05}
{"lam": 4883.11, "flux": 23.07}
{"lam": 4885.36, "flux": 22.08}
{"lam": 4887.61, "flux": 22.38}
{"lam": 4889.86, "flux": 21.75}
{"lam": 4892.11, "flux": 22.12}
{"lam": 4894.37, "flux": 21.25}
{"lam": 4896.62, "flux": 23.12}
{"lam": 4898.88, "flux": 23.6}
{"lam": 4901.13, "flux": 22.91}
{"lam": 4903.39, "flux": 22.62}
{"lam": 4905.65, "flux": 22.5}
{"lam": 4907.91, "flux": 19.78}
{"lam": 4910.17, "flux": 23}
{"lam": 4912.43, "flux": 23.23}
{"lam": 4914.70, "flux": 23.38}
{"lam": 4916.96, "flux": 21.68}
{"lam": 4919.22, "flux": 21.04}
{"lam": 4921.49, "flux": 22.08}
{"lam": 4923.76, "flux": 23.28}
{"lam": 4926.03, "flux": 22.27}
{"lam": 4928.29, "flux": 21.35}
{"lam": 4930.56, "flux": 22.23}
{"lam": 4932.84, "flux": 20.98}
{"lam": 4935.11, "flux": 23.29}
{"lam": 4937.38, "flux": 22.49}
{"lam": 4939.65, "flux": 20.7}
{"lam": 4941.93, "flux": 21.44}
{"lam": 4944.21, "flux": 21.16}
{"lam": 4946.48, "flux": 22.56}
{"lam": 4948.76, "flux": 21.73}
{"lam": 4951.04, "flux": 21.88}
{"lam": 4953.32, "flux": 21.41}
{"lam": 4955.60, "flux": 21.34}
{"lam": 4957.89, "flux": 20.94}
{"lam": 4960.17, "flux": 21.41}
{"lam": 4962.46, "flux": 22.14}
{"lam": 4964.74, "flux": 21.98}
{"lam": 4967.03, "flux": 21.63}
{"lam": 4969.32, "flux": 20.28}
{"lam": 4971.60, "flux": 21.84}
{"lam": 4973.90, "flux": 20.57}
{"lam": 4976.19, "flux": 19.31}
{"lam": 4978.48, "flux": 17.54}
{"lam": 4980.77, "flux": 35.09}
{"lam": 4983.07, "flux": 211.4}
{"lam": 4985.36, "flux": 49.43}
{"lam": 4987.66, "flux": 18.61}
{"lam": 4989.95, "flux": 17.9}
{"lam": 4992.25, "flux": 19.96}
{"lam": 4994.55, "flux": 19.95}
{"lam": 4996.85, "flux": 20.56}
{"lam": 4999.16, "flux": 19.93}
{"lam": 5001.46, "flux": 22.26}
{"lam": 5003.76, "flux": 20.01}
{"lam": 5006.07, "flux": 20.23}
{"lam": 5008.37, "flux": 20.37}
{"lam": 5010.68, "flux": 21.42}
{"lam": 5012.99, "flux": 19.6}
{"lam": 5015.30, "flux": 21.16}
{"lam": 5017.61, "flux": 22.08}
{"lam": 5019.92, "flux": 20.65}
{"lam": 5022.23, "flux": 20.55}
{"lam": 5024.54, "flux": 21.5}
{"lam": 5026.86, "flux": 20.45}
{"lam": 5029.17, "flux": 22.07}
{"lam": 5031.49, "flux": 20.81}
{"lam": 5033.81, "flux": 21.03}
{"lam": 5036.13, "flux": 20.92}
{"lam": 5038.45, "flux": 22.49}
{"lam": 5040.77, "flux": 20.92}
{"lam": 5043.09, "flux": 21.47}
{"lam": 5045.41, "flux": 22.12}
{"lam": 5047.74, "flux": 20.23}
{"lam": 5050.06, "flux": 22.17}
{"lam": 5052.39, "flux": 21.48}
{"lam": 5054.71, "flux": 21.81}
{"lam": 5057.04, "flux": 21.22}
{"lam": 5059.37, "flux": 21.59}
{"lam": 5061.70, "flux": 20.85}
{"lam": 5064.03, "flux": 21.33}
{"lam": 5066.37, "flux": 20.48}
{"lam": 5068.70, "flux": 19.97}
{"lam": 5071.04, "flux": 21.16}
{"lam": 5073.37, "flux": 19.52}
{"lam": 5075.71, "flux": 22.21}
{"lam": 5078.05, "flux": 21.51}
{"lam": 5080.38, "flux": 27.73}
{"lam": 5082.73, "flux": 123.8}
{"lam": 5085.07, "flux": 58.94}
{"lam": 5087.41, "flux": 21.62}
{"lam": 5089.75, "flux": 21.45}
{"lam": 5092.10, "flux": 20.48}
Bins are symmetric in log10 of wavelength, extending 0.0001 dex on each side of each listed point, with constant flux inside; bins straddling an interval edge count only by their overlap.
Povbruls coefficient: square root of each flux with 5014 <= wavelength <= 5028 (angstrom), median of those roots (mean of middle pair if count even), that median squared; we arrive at 20.9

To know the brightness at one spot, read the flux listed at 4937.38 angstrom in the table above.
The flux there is 22.49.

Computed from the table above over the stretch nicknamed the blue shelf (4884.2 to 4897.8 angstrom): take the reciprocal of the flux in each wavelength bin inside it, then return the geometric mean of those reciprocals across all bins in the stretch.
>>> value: 0.0452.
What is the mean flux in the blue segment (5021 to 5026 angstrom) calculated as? 21.0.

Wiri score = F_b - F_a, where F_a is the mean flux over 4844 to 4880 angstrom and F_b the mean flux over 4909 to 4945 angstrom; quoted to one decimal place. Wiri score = -1.5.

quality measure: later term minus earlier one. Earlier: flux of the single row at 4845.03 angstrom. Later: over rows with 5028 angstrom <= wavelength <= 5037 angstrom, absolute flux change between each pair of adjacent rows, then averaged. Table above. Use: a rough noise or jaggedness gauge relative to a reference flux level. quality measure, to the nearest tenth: -23.6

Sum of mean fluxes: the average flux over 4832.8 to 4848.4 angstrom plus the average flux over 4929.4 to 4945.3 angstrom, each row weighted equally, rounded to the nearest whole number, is 45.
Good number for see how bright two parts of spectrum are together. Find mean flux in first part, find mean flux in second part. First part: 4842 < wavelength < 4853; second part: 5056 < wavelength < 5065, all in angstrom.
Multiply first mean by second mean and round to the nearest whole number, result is 500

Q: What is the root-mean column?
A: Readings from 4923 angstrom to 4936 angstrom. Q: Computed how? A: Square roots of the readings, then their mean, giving 4.71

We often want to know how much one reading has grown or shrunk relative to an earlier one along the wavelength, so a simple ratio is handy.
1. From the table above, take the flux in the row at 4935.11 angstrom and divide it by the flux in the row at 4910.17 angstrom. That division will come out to 1.01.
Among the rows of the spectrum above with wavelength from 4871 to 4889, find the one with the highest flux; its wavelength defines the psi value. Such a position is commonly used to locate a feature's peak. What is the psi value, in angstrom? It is 4878.62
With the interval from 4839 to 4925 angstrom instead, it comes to 4853.96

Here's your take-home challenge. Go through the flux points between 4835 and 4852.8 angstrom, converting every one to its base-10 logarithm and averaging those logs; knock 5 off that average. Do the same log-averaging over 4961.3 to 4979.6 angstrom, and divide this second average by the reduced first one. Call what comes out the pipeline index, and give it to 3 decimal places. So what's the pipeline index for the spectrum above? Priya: -0.361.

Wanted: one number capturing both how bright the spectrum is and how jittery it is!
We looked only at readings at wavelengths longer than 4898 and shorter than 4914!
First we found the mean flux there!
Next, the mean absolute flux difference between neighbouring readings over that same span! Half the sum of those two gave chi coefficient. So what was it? 11.9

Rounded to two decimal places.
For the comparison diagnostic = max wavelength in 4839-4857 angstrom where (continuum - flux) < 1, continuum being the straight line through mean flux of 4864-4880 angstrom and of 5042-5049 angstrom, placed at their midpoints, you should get 4856.20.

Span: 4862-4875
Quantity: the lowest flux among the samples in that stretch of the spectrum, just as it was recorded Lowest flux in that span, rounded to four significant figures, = 23.00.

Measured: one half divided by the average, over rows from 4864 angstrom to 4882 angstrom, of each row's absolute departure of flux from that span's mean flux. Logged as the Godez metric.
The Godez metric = 0.86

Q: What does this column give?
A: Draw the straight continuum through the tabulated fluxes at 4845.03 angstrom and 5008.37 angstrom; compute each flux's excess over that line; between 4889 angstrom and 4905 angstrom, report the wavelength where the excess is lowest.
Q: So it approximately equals 4894.37 angstrom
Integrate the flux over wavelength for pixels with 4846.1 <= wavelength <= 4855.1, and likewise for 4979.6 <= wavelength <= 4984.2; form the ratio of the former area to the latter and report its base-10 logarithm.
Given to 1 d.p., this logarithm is -0.4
